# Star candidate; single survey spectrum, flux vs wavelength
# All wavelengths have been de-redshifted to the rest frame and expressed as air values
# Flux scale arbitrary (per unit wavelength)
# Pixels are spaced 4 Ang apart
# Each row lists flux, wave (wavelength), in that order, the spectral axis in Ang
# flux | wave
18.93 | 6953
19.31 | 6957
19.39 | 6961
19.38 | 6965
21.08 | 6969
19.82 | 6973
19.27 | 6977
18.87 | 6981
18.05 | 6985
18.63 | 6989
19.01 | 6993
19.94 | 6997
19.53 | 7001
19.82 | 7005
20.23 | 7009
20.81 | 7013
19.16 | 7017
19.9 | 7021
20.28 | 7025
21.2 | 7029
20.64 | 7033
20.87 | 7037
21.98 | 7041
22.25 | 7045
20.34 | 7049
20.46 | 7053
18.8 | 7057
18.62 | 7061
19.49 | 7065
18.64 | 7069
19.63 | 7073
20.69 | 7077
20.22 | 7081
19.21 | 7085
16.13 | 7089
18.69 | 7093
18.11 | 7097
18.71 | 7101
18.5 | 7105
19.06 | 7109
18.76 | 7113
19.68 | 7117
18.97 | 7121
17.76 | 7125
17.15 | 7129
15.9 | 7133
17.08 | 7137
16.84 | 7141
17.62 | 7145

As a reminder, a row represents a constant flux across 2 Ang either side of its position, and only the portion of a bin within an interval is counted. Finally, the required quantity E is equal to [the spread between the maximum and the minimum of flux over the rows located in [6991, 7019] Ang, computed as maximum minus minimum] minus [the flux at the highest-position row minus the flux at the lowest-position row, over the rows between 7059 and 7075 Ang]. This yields 1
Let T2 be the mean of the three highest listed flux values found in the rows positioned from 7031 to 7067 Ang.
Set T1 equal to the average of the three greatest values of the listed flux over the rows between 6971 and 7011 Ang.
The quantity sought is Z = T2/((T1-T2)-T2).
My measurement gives -0.93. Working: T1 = 20.0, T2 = 21.7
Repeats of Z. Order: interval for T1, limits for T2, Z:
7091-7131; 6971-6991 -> -1.00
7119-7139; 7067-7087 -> -0.90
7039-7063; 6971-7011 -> -1.09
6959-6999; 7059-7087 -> -1.00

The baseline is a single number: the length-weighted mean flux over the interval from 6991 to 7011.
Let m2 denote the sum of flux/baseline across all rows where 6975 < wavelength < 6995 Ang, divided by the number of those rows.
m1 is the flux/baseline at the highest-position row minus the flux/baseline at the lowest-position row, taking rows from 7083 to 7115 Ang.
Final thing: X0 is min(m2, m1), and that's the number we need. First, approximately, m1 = -0.023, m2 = 0.95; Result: -0.02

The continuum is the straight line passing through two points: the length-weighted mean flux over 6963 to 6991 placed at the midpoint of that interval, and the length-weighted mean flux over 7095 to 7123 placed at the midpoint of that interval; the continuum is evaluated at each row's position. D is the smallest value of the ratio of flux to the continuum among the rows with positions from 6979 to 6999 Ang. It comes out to 0.94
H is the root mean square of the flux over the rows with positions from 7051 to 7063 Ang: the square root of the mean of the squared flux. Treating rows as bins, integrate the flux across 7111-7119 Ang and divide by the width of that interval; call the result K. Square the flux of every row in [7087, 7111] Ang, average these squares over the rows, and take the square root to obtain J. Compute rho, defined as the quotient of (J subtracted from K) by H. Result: 0.05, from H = 19.3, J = 18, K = 19.2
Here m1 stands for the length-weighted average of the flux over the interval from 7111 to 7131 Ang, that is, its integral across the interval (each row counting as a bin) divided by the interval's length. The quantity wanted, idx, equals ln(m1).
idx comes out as 2.92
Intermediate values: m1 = 18.5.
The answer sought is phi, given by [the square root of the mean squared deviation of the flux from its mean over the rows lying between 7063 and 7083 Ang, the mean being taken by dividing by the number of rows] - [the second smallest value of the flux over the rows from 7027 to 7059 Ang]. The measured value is -19.6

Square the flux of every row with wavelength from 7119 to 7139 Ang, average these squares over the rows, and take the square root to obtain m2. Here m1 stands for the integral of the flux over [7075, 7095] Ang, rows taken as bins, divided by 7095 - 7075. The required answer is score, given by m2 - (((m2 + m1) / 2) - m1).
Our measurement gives 18.2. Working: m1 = 19.0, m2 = 17.40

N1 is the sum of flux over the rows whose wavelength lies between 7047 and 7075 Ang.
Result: 136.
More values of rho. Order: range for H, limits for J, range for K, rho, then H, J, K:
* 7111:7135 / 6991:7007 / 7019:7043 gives 0.07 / 18.1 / 20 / 20.8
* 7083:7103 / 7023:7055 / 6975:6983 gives -0.11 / 18.2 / 21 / 19.1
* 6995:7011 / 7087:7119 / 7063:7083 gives 0.06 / 19.9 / 18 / 19.7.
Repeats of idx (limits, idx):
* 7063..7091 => 2.95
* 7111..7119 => 2.96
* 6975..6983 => 2.95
